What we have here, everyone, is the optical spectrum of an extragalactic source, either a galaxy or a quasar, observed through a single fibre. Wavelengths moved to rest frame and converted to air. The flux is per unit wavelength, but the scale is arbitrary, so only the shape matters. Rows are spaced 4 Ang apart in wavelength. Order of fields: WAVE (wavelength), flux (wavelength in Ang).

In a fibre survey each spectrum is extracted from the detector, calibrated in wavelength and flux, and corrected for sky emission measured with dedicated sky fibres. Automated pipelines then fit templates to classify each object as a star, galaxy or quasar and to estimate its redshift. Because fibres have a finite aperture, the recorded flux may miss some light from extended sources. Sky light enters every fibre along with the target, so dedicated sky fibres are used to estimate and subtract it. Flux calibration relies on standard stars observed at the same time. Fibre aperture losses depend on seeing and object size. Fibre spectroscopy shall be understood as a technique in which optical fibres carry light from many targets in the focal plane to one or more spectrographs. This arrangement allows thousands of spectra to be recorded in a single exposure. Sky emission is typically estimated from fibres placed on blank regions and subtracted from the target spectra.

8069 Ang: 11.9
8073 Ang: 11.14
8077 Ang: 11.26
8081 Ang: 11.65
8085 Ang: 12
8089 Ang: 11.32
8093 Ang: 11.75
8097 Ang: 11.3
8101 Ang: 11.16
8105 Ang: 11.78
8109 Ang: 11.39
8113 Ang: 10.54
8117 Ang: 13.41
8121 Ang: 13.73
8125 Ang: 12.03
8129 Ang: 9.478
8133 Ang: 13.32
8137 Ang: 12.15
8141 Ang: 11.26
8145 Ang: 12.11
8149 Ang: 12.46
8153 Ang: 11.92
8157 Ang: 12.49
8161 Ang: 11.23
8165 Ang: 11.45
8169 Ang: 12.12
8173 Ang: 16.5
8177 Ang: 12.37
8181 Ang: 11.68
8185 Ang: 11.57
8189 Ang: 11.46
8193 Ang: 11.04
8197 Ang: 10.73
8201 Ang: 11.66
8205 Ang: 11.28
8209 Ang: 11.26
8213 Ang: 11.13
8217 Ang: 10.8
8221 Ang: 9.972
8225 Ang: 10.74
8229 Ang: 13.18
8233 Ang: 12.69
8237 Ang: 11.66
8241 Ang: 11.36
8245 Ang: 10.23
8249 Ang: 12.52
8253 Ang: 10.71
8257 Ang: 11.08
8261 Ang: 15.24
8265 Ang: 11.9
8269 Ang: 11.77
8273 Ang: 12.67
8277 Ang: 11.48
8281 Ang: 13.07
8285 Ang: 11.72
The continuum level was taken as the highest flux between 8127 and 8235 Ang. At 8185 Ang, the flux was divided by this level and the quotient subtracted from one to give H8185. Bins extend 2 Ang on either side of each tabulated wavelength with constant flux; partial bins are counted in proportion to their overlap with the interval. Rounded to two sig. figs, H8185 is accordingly 0.30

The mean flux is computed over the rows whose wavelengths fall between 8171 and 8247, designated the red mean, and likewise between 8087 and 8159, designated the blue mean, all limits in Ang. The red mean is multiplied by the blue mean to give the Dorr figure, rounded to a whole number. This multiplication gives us 138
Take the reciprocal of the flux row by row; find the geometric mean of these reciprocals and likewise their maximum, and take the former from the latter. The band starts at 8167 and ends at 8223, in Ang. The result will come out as 0.014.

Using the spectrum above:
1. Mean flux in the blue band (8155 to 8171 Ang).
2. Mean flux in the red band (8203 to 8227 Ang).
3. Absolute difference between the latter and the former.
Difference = 1.0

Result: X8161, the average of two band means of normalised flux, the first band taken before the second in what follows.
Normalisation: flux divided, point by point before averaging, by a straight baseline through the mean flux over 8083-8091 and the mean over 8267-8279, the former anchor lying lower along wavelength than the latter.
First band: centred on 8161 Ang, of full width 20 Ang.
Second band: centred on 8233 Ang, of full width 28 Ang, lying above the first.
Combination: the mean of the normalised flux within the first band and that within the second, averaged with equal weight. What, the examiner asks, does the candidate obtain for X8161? 0.98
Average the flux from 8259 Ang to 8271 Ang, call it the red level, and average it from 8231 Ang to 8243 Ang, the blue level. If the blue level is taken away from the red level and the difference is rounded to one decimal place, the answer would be 1.1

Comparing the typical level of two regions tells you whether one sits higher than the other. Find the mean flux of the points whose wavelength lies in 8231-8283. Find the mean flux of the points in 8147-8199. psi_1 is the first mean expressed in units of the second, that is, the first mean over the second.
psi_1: 1.00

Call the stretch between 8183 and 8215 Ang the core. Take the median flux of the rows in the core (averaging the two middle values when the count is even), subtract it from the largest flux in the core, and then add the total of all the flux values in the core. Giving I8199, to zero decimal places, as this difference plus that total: 91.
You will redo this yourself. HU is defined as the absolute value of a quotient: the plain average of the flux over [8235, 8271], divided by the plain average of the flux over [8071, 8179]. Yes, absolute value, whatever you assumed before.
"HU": 0.988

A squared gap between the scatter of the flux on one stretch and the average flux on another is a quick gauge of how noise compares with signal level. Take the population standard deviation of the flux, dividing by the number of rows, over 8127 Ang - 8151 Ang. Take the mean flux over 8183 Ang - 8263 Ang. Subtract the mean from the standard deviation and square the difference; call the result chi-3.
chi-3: 106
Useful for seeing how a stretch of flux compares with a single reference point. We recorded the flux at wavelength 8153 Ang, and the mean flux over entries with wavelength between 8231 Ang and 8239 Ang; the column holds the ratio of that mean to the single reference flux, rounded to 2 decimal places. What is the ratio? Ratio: 1.02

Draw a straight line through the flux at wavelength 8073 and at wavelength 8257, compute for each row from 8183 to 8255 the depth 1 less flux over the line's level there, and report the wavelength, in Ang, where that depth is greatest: 8221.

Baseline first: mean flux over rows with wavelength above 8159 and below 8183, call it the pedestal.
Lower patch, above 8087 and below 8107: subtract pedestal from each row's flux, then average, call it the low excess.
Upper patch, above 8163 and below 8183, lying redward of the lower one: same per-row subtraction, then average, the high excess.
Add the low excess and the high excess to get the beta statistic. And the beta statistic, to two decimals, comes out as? -0.83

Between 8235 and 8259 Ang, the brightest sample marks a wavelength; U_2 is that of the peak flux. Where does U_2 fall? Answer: 8249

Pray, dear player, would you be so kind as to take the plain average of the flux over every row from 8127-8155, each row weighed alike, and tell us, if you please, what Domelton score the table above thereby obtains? 11.8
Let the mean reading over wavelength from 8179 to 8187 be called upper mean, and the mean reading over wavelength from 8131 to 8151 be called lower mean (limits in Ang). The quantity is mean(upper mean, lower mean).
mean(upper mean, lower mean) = 11.9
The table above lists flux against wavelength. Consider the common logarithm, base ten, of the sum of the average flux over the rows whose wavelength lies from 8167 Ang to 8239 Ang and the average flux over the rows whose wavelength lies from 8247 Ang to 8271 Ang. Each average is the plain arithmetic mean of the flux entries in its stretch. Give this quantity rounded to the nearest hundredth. 1.38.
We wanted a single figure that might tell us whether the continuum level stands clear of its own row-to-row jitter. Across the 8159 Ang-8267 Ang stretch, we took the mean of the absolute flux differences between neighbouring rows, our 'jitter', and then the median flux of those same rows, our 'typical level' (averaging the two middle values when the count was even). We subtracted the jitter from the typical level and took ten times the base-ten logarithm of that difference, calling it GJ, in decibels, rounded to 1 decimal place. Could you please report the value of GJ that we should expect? 10.1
